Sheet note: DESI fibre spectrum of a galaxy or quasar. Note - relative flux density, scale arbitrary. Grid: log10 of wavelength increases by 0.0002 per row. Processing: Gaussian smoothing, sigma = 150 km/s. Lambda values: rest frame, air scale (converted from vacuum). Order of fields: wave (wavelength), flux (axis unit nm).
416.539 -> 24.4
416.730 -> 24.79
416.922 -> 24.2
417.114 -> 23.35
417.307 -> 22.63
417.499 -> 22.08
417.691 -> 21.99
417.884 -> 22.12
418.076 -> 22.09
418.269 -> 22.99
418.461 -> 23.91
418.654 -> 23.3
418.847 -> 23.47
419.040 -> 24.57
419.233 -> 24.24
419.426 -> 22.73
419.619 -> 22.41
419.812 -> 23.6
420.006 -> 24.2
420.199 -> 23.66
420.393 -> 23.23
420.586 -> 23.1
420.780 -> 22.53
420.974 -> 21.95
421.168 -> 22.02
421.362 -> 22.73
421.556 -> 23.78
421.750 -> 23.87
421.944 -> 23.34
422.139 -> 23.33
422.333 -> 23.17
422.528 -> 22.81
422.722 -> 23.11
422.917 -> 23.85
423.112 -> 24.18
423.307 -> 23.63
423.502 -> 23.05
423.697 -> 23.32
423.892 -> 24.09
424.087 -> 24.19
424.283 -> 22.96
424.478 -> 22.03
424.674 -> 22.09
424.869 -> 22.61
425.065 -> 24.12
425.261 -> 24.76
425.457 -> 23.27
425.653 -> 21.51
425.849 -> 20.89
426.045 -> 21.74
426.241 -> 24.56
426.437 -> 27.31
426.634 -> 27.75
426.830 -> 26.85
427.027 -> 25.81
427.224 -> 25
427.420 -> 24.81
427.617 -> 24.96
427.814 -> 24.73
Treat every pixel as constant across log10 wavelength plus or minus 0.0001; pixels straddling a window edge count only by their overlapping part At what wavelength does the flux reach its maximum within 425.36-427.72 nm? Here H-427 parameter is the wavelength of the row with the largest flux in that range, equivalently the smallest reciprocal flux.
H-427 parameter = 426.634 nm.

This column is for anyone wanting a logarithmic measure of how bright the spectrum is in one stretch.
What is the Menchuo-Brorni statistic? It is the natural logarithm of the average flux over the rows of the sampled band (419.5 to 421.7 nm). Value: 3.14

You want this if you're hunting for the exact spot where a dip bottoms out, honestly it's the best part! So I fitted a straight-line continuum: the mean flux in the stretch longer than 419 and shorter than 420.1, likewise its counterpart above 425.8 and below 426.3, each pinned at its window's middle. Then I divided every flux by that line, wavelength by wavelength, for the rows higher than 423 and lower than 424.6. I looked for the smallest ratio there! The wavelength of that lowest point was 424.478 nm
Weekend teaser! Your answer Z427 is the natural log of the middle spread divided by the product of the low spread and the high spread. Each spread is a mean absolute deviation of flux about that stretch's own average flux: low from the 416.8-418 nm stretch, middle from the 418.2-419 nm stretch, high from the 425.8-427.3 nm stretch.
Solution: -1.6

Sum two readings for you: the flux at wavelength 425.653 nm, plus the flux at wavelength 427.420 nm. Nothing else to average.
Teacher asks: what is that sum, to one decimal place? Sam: 46.3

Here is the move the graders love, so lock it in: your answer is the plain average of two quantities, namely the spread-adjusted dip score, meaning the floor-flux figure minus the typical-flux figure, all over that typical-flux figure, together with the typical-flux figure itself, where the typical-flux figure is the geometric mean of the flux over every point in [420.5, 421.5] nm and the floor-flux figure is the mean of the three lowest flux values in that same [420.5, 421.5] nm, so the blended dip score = 11.2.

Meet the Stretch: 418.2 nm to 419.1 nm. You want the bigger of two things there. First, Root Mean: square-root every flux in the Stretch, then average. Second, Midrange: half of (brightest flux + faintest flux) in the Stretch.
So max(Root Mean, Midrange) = 23.8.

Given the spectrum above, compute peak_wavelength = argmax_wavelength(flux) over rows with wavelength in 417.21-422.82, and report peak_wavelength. 419.040 nm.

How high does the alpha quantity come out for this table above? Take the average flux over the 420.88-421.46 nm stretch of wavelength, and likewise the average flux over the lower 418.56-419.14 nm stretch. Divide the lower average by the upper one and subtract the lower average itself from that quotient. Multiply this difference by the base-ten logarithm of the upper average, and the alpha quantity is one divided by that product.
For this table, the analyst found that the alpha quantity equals -0.0327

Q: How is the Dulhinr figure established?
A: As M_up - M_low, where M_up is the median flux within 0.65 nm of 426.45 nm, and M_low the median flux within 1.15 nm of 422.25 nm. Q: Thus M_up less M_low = 2.5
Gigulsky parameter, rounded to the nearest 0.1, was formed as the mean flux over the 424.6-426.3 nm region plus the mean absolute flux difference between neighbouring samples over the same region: 24.1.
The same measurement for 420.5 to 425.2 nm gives 23.7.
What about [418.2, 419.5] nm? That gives 24.4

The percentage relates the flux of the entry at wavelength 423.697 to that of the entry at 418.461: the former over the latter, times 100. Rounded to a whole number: 98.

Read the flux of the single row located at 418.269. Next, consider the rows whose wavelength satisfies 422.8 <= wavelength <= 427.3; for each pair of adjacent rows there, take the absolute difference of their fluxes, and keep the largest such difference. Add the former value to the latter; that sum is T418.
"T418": 25.8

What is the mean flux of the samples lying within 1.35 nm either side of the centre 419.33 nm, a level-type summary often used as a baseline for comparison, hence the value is 23.4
